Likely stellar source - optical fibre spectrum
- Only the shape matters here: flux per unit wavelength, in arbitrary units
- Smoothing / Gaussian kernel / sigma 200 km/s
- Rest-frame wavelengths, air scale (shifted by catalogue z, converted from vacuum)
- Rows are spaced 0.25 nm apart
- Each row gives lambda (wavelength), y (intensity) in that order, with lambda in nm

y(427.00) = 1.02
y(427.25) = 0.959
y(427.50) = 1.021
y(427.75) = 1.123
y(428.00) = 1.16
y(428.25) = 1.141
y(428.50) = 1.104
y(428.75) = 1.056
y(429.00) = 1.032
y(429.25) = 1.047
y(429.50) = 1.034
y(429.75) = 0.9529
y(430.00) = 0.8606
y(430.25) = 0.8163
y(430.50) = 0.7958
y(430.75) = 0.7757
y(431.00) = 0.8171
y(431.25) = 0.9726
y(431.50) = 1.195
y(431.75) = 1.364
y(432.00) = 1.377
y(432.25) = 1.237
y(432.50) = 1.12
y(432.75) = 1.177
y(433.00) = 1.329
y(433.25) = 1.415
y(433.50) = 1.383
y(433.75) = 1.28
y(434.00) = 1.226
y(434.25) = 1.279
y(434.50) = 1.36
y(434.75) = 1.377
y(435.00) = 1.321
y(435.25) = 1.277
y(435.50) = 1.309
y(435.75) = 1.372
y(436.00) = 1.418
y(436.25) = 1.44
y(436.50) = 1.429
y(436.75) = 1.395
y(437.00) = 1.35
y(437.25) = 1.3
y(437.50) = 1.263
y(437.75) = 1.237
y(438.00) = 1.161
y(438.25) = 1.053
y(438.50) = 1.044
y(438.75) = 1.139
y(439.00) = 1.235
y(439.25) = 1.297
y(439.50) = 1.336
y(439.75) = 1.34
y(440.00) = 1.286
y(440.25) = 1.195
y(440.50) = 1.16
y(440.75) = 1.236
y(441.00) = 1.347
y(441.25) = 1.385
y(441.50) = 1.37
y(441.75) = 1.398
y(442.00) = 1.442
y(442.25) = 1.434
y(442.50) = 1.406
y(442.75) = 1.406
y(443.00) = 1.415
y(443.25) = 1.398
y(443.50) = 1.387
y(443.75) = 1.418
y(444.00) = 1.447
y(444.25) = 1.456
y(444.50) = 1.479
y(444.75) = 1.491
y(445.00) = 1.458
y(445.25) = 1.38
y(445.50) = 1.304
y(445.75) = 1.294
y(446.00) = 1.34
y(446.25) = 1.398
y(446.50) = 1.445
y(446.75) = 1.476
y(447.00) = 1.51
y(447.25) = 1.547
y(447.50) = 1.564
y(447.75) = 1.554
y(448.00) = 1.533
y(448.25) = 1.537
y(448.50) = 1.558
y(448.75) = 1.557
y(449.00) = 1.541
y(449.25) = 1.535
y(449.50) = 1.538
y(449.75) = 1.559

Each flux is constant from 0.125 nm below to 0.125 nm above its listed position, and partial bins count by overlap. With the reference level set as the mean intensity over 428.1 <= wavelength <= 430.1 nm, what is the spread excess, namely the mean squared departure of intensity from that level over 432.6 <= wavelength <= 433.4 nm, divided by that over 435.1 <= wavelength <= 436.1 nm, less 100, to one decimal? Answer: -99.1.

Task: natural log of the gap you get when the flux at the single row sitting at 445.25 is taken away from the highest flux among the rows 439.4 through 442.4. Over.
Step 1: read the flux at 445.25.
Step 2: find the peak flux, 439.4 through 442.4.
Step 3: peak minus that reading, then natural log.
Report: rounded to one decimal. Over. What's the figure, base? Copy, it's -2.8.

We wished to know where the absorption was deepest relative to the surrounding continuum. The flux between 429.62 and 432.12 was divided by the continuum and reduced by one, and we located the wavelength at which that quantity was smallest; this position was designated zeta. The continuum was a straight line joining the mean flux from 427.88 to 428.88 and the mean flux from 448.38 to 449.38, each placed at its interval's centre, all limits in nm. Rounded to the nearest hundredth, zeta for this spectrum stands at 430.75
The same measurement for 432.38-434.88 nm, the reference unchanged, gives 432.50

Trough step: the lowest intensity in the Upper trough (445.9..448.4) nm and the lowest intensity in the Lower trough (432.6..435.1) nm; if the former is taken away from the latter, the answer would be -0.16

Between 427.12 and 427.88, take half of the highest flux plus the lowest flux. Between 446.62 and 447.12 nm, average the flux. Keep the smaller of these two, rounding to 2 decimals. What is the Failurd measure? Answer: 1.04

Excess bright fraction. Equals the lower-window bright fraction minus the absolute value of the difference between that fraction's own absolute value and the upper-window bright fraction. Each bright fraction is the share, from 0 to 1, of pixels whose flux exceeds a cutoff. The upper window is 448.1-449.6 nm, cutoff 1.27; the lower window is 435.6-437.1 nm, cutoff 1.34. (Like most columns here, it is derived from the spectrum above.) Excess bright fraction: 1.0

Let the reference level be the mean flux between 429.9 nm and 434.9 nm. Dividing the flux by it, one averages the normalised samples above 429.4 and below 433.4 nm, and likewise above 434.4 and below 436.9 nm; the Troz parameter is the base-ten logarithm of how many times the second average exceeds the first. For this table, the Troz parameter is 0.10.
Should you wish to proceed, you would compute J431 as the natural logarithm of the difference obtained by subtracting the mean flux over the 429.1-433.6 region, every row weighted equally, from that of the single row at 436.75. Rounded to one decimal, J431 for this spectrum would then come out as -1.2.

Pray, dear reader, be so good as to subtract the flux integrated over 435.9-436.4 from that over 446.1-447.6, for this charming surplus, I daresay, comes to 1.5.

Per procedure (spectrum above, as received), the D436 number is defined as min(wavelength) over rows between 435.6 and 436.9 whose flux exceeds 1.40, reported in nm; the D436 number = 436.00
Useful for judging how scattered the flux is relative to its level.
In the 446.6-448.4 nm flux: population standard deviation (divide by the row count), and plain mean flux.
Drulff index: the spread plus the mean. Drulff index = 1.56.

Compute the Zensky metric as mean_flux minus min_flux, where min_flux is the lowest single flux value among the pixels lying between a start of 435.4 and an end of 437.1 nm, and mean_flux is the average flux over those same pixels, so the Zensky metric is 0.08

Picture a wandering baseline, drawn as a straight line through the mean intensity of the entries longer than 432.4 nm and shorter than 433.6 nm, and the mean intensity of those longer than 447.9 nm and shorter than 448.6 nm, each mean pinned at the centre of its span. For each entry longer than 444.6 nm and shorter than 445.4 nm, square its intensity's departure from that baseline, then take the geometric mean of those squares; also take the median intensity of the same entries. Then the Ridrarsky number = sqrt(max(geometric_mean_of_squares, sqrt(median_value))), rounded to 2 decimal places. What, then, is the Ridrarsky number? 1.10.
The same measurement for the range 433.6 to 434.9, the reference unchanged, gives 1.06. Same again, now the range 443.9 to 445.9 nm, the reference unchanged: 1.10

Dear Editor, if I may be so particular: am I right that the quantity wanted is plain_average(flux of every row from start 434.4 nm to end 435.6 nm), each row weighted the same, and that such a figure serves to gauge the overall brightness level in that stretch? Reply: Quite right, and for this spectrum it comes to 1.33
